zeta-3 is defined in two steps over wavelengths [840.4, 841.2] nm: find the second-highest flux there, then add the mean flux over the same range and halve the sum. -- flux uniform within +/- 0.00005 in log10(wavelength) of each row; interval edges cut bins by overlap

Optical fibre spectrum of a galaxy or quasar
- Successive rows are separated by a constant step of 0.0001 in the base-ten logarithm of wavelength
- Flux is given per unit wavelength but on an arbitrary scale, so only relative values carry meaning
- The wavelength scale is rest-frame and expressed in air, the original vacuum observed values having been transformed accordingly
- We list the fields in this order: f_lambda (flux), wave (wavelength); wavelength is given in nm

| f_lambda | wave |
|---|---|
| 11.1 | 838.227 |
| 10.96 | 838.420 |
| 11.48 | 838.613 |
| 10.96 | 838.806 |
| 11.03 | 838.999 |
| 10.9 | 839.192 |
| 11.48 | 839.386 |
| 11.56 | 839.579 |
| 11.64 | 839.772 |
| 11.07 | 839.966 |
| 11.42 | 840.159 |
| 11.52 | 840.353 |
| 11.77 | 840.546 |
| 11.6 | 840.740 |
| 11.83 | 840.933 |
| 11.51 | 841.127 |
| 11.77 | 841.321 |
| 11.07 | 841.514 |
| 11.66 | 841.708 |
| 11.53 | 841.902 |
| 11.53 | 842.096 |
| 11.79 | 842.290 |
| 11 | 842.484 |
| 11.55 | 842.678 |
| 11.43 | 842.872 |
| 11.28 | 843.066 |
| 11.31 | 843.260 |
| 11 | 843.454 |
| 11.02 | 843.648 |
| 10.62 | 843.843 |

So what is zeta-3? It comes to 11.72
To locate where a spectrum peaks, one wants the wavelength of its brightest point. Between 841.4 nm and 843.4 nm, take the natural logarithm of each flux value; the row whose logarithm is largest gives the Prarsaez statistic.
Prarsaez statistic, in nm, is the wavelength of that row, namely 842.290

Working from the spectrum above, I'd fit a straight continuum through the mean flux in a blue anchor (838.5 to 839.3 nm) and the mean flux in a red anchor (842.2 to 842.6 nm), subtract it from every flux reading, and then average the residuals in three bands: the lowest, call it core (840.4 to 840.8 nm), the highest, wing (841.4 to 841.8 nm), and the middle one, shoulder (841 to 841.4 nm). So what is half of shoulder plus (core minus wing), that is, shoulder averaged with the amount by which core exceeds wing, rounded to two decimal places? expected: 0.37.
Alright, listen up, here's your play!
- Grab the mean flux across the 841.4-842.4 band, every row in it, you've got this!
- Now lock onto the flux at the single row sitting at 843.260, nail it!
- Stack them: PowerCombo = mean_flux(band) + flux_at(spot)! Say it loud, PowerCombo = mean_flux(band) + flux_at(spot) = 22.8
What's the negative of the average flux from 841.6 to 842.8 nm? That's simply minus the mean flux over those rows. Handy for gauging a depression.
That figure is -11.5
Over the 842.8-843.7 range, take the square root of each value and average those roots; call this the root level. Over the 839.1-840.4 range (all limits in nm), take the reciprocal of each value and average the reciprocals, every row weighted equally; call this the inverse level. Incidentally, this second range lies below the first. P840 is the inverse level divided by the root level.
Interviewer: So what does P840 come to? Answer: 0.0263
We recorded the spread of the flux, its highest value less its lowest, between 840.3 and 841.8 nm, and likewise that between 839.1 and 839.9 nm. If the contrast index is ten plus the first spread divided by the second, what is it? 11.0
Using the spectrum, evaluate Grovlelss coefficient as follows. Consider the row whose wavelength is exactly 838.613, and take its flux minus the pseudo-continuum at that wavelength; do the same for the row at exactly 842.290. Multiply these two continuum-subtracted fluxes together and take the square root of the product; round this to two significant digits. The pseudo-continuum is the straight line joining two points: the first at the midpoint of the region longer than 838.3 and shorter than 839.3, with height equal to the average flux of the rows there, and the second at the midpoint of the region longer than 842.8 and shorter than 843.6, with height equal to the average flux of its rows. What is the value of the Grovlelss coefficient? 0.49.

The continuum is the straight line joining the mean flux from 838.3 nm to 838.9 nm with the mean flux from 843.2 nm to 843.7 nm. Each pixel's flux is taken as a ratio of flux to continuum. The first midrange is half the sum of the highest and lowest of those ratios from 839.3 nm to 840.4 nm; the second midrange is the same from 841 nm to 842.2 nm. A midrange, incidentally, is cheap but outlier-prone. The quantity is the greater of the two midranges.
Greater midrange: 1.03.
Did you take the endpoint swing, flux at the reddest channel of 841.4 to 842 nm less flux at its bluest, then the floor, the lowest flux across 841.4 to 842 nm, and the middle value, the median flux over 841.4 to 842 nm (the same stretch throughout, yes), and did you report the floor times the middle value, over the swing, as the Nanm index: 277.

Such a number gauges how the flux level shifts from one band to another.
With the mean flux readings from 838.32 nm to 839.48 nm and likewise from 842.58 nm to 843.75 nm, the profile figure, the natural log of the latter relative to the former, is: 0.012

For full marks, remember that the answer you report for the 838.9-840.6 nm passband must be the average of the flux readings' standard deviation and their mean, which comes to 5.83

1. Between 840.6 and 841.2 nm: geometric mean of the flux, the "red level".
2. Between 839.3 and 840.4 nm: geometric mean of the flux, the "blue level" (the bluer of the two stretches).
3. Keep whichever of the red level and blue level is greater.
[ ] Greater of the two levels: 11.65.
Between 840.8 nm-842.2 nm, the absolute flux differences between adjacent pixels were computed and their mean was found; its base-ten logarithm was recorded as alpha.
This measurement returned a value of -0.48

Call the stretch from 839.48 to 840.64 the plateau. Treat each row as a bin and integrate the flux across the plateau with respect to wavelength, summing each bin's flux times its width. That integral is 13.3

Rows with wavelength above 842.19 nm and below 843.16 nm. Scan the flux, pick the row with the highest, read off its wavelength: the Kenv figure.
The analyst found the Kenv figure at 842.290 nm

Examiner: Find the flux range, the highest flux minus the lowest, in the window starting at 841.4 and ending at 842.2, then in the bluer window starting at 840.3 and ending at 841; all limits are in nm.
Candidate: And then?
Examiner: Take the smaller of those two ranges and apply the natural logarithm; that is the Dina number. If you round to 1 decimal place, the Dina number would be -1.2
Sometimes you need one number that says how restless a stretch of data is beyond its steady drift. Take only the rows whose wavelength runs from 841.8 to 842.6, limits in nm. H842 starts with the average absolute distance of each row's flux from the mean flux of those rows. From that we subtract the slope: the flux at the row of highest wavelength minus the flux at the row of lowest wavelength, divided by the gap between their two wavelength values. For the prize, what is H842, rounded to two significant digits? 1.1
